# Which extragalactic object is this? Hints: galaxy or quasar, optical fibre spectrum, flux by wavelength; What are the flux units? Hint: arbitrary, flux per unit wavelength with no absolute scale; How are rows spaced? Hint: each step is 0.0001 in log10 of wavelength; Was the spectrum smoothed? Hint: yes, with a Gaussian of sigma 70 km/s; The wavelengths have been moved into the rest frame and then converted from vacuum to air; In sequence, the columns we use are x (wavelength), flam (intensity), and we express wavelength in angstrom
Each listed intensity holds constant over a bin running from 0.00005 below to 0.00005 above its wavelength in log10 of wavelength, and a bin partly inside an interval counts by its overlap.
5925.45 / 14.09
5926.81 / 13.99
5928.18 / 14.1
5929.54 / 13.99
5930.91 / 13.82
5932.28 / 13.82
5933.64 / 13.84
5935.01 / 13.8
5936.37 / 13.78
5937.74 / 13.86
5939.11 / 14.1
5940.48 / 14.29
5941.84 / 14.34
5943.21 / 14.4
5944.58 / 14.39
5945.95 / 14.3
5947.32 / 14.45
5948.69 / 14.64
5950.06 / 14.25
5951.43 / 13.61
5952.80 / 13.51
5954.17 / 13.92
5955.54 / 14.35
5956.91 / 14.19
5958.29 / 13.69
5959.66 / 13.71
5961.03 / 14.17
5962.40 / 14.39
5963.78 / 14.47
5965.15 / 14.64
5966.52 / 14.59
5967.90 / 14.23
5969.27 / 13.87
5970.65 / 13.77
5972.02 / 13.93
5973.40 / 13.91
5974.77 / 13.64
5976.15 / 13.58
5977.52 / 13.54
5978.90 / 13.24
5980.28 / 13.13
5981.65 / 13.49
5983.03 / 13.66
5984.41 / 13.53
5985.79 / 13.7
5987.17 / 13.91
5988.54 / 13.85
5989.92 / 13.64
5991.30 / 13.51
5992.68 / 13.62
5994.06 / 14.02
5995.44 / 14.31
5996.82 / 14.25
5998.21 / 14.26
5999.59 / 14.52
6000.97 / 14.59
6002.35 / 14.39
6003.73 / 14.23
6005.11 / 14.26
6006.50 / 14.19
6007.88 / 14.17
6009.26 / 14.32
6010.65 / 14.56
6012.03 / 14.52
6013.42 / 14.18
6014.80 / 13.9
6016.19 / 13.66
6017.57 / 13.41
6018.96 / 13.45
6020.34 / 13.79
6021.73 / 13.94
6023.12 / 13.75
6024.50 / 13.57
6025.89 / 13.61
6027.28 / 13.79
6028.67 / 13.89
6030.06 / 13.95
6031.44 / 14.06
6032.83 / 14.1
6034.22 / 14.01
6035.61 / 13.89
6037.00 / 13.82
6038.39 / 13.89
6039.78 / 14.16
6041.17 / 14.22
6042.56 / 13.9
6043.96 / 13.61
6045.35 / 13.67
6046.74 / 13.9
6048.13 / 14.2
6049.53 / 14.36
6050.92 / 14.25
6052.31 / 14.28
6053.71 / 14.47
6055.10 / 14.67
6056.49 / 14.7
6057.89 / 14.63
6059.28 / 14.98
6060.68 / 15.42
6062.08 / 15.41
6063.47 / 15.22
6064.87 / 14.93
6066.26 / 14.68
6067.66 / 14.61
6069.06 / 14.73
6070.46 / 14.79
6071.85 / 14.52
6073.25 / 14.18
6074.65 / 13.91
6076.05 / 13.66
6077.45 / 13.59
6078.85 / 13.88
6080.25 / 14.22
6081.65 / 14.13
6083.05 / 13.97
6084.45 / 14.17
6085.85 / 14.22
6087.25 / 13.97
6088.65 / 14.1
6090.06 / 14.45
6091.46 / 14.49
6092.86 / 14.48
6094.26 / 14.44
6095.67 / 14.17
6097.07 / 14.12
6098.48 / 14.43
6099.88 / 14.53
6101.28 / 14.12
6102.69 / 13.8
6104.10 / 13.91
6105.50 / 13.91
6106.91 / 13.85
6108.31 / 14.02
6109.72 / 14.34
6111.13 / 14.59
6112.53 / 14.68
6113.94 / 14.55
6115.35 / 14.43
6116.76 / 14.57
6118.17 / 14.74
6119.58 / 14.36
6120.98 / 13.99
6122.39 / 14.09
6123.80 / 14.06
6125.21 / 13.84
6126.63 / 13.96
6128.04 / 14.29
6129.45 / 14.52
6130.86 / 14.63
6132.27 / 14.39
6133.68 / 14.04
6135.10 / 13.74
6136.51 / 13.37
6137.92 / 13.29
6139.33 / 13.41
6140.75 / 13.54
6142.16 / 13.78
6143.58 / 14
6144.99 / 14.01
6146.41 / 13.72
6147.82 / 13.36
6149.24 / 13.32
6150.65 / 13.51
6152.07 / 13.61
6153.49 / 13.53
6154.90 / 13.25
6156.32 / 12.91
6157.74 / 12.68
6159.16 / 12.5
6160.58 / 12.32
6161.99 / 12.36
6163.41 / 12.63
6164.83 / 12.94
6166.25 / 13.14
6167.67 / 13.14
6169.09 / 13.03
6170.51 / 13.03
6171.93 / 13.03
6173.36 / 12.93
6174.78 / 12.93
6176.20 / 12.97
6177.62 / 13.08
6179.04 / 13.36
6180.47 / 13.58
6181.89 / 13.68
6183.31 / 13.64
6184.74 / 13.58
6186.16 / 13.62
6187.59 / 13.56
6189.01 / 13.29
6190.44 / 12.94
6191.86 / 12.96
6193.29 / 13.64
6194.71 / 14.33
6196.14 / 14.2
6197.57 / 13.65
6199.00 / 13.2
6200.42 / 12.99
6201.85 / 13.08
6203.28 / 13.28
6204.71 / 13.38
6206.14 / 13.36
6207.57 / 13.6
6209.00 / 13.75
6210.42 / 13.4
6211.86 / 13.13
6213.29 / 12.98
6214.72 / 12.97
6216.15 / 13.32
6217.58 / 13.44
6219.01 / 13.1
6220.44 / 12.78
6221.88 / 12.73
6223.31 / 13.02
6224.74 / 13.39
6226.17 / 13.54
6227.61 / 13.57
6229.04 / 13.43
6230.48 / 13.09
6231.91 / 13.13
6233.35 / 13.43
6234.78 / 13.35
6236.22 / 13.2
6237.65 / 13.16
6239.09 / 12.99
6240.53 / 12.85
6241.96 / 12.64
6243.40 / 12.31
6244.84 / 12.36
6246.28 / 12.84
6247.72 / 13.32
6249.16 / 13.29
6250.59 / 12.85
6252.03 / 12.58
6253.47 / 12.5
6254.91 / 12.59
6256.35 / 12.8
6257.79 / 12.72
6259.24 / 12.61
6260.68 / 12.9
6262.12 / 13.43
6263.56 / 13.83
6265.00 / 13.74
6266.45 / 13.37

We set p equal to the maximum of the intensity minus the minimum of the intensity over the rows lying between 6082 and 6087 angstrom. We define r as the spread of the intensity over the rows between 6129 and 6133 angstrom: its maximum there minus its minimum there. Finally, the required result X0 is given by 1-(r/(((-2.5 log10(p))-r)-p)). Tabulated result 0.76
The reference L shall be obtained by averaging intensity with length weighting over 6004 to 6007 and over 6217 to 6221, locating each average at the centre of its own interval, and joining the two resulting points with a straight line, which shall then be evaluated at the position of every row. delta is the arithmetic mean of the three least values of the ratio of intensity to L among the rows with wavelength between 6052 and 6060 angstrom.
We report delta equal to 1.04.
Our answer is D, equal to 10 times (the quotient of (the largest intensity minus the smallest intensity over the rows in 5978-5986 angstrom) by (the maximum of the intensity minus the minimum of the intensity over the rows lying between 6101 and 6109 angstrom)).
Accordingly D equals 18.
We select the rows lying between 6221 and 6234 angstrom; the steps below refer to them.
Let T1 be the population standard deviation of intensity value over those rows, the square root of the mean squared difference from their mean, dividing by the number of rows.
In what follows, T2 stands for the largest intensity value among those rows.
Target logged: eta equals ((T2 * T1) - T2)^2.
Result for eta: 99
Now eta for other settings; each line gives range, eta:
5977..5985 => 124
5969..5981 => 103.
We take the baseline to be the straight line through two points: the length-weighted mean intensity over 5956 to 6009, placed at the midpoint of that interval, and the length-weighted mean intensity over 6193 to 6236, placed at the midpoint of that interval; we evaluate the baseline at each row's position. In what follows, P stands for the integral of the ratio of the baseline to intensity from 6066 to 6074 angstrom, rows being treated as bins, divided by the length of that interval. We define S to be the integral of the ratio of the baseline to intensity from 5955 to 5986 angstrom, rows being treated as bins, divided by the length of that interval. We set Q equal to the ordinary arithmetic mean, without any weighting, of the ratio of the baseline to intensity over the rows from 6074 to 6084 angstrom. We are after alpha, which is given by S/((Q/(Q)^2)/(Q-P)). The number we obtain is 0.044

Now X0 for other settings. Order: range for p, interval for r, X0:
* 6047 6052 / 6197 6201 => 0.44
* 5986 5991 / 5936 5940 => 0.62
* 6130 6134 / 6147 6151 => 1.92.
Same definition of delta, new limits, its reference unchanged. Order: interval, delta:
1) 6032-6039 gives 0.99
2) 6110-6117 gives 1.06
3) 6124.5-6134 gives 1.03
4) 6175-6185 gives 0.99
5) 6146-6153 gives 0.99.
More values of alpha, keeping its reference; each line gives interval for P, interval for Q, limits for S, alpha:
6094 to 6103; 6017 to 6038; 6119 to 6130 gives 0.043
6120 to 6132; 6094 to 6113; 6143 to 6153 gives 0.002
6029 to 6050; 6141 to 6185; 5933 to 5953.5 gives 0.033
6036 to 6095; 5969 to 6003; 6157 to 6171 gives 0.053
